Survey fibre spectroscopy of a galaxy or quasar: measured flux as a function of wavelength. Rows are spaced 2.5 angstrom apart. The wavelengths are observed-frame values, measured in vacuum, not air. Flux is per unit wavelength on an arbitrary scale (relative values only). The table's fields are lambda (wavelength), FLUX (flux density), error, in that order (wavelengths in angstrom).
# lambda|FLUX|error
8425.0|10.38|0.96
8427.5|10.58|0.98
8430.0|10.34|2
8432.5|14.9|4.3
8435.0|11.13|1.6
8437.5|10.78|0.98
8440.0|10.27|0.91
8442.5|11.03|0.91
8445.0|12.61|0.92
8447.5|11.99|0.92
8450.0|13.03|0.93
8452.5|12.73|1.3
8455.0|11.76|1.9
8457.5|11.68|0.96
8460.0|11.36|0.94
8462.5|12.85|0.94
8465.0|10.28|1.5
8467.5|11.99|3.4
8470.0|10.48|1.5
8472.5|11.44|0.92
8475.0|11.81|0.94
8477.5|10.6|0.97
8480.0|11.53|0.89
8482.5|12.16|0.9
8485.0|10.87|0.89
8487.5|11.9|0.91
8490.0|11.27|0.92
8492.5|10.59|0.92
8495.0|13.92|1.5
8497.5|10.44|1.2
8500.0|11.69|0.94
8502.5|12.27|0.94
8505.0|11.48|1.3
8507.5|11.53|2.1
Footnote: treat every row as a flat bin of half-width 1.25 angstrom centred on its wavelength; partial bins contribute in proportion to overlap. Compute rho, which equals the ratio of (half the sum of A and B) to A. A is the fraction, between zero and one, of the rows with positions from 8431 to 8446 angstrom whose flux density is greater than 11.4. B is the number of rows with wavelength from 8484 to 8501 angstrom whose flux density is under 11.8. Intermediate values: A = 0.33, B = 5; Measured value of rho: 8.0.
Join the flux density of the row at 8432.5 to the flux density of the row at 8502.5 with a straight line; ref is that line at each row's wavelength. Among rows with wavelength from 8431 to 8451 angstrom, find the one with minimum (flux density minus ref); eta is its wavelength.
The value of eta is 8440.0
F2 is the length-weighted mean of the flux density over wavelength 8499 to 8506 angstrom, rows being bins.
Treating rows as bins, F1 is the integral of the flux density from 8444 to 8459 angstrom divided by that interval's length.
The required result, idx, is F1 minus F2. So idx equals 0.45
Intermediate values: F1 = 12.3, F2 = 11.8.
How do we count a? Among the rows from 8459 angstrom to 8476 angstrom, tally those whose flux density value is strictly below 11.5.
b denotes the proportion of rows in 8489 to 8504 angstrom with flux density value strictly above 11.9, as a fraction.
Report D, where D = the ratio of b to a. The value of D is 0.08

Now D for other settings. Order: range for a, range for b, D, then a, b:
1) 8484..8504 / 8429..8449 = 0.09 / 4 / 0.375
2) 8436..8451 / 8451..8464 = 0.13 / 3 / 0.400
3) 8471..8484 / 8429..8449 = 0.19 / 2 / 0.375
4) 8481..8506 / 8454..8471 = 0.06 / 5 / 0.286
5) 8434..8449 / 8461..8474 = 0.10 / 4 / 0.400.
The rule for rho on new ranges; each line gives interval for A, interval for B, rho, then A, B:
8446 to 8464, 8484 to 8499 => 2.8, 0.86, 4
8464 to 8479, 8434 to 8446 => 4.5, 0.50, 4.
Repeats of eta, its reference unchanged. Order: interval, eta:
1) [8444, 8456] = 8447.5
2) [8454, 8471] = 8465.0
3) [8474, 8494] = 8477.5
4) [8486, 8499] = 8492.5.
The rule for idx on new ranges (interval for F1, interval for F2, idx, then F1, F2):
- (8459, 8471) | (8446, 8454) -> -1.15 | 11.4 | 12.6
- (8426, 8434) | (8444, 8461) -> -0.31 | 11.9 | 12.2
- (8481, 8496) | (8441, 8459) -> -0.34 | 11.7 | 12.1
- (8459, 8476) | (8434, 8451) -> -0.08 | 11.5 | 11.5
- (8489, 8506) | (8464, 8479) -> 0.55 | 11.7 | 11.1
